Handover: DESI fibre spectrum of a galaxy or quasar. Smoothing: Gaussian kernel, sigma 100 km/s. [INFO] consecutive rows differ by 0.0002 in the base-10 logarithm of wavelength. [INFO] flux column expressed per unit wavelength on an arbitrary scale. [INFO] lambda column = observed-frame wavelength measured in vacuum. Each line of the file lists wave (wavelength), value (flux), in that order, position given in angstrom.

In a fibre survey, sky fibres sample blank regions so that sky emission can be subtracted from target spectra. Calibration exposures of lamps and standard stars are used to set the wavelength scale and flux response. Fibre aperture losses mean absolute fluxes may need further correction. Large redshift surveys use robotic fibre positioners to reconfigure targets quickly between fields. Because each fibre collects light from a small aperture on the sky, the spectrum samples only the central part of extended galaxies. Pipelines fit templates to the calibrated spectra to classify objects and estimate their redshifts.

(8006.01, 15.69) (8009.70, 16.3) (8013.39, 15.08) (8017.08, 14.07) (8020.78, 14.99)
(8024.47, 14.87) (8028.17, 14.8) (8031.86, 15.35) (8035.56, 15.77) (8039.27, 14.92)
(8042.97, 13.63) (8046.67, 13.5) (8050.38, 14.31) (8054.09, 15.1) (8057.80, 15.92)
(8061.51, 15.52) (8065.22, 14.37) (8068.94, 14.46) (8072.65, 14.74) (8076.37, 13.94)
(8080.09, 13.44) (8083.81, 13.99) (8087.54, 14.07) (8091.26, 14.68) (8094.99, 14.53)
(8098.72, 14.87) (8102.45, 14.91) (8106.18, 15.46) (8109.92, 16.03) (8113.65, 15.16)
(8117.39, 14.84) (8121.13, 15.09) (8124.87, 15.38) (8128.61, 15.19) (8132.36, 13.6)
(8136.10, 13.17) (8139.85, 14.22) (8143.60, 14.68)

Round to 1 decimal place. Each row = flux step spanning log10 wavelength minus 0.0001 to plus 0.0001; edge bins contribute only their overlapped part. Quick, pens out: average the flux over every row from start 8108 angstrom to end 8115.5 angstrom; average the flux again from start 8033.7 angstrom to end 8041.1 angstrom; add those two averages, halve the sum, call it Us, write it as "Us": 15.5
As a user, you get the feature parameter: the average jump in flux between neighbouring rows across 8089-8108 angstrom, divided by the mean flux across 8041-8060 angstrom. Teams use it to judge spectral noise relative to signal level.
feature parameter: 0.019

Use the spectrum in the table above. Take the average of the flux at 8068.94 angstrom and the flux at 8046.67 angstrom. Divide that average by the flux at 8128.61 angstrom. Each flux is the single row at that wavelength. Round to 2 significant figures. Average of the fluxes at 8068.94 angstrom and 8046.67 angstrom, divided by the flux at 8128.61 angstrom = 0.92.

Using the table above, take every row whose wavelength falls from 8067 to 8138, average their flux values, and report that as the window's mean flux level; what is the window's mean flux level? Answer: 14.6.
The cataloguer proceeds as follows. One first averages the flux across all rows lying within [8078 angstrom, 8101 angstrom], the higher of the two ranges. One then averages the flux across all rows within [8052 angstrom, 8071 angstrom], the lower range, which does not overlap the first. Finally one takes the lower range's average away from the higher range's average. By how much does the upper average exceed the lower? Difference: -0.8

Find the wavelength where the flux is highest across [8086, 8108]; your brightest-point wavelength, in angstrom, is 8106.18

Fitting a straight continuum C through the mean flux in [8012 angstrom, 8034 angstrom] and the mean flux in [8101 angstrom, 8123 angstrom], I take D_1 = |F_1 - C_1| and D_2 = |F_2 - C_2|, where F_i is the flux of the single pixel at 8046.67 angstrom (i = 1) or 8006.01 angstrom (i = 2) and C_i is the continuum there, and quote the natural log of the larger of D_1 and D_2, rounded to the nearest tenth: 0.4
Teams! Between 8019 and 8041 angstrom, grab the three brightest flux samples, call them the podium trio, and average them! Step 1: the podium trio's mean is 15.4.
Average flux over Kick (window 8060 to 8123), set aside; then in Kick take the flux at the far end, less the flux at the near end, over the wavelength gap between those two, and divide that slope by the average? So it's 0.000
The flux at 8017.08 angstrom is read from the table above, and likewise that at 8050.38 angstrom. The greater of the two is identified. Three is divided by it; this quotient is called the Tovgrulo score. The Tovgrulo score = 0.210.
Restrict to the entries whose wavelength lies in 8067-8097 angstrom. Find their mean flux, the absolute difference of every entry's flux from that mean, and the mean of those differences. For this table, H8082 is 0.37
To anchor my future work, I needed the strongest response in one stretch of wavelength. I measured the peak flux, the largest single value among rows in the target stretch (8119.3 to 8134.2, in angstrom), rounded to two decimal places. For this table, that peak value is 15.38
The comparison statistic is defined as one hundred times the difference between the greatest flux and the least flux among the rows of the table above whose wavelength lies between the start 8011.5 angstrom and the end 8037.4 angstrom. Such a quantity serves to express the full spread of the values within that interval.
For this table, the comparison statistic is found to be 170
